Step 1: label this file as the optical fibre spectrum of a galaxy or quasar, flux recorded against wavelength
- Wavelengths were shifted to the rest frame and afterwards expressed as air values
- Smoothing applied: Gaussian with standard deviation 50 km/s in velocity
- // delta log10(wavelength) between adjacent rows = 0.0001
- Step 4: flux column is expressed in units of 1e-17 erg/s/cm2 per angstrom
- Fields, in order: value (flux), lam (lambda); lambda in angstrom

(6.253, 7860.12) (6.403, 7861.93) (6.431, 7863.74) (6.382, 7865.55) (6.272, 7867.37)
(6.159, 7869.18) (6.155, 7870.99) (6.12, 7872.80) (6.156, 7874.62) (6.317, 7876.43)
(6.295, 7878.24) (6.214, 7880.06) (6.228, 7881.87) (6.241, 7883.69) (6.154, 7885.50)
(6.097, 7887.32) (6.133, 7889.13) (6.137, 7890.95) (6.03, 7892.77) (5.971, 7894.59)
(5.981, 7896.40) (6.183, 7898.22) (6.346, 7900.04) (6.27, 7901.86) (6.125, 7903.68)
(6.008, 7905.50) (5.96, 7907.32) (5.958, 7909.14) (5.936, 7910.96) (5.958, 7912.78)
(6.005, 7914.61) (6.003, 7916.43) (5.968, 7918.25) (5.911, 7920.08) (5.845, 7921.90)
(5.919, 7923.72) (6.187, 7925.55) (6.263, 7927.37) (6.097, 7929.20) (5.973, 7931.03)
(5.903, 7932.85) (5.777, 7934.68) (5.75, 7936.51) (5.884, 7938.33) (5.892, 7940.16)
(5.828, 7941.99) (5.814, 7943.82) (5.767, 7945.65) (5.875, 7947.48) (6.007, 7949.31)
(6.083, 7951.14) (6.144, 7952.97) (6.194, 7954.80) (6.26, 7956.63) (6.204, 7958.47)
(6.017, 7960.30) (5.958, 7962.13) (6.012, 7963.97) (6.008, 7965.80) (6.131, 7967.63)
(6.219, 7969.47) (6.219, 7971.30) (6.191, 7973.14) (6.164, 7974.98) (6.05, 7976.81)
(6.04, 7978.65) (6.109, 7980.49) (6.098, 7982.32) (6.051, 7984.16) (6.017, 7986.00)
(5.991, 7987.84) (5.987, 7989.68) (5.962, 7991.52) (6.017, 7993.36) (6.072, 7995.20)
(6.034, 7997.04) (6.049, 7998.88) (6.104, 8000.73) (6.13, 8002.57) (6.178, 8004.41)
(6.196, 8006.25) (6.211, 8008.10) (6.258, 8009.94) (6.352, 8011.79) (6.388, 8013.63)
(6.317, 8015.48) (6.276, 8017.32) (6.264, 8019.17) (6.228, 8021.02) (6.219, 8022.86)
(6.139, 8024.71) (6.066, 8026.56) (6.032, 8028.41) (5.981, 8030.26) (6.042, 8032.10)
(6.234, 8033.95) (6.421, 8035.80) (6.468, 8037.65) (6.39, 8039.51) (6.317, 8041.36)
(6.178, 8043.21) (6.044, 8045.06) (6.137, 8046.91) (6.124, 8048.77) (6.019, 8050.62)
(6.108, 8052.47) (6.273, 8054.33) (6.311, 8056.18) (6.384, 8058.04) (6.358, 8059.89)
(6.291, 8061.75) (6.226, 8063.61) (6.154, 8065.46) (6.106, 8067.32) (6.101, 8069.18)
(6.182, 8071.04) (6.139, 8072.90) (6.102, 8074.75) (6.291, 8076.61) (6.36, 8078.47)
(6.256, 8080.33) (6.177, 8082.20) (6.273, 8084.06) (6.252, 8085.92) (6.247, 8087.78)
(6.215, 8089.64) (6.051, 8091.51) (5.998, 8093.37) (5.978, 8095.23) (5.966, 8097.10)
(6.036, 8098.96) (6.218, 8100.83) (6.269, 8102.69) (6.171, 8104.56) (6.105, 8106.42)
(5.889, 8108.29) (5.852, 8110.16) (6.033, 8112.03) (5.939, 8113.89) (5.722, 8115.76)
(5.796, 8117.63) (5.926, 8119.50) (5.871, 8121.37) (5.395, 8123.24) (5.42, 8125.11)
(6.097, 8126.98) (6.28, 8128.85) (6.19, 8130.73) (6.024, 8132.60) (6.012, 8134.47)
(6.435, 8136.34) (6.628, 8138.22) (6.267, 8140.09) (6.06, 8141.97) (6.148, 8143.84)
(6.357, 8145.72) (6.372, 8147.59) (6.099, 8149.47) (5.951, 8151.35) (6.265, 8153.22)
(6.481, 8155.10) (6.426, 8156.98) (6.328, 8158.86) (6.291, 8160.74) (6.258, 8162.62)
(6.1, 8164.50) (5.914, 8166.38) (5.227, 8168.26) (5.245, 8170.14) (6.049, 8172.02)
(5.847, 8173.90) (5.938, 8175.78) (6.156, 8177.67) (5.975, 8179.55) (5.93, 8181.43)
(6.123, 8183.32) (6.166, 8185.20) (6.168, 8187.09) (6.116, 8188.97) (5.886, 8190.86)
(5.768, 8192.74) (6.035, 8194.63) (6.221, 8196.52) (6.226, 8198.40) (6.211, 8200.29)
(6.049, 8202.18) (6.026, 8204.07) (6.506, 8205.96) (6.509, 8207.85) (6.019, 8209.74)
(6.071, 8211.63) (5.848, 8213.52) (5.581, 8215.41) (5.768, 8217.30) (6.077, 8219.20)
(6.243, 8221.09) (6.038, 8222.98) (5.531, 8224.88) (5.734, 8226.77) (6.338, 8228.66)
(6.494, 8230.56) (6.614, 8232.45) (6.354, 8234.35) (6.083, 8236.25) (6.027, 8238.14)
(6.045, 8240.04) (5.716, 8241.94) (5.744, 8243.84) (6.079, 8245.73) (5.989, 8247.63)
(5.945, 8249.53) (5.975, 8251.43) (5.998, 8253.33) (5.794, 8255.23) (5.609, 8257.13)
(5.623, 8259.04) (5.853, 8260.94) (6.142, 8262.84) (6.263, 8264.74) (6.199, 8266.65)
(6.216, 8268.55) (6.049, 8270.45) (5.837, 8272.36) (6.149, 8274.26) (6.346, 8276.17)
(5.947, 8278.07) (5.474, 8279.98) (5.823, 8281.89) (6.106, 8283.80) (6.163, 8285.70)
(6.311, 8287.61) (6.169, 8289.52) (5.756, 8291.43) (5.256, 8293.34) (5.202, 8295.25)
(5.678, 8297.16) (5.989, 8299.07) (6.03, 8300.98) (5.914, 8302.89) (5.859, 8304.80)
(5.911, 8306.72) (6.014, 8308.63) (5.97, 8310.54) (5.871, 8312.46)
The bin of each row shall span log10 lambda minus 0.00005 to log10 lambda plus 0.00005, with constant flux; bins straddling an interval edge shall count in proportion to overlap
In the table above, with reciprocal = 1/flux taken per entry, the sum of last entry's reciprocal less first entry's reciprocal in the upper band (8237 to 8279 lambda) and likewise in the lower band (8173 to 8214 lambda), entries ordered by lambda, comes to 0.002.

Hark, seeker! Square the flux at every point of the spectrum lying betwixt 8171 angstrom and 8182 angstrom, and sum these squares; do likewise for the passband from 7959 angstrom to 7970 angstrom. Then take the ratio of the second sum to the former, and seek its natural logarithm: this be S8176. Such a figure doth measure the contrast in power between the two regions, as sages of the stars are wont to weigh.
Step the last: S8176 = 0.025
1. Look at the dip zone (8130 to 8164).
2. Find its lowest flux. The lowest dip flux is 5.951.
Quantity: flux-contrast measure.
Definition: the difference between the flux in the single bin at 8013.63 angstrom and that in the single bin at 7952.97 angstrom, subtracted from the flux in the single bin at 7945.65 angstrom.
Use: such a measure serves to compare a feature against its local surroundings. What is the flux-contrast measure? 5.52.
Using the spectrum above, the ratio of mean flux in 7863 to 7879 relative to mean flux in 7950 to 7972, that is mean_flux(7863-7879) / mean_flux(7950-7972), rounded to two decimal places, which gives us 1.02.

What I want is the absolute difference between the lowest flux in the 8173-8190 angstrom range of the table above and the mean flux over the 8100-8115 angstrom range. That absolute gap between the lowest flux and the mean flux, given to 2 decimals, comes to 0.21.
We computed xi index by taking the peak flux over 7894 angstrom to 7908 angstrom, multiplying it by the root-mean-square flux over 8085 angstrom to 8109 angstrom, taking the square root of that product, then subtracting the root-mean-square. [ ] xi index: 0.118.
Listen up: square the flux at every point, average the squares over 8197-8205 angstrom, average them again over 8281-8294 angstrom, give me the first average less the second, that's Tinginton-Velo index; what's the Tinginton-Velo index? 2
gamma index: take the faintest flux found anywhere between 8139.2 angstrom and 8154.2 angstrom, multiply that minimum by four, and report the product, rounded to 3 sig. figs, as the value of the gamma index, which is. 23.8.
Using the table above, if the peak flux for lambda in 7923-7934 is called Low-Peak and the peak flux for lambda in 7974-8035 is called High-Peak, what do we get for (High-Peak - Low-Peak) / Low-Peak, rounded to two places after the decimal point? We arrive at 0.02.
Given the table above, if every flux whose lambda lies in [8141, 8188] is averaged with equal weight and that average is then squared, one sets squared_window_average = 36.9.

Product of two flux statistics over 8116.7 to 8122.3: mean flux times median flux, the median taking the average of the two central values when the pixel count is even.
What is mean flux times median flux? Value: 34.4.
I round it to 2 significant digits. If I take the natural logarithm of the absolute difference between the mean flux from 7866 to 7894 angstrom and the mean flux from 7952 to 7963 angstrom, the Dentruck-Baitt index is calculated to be -3.0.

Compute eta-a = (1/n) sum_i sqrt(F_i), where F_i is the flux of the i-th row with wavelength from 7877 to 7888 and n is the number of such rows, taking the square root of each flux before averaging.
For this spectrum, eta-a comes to 2.49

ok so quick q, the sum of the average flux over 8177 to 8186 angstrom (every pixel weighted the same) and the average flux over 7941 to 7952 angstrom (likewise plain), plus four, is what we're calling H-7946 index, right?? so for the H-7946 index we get 16.0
